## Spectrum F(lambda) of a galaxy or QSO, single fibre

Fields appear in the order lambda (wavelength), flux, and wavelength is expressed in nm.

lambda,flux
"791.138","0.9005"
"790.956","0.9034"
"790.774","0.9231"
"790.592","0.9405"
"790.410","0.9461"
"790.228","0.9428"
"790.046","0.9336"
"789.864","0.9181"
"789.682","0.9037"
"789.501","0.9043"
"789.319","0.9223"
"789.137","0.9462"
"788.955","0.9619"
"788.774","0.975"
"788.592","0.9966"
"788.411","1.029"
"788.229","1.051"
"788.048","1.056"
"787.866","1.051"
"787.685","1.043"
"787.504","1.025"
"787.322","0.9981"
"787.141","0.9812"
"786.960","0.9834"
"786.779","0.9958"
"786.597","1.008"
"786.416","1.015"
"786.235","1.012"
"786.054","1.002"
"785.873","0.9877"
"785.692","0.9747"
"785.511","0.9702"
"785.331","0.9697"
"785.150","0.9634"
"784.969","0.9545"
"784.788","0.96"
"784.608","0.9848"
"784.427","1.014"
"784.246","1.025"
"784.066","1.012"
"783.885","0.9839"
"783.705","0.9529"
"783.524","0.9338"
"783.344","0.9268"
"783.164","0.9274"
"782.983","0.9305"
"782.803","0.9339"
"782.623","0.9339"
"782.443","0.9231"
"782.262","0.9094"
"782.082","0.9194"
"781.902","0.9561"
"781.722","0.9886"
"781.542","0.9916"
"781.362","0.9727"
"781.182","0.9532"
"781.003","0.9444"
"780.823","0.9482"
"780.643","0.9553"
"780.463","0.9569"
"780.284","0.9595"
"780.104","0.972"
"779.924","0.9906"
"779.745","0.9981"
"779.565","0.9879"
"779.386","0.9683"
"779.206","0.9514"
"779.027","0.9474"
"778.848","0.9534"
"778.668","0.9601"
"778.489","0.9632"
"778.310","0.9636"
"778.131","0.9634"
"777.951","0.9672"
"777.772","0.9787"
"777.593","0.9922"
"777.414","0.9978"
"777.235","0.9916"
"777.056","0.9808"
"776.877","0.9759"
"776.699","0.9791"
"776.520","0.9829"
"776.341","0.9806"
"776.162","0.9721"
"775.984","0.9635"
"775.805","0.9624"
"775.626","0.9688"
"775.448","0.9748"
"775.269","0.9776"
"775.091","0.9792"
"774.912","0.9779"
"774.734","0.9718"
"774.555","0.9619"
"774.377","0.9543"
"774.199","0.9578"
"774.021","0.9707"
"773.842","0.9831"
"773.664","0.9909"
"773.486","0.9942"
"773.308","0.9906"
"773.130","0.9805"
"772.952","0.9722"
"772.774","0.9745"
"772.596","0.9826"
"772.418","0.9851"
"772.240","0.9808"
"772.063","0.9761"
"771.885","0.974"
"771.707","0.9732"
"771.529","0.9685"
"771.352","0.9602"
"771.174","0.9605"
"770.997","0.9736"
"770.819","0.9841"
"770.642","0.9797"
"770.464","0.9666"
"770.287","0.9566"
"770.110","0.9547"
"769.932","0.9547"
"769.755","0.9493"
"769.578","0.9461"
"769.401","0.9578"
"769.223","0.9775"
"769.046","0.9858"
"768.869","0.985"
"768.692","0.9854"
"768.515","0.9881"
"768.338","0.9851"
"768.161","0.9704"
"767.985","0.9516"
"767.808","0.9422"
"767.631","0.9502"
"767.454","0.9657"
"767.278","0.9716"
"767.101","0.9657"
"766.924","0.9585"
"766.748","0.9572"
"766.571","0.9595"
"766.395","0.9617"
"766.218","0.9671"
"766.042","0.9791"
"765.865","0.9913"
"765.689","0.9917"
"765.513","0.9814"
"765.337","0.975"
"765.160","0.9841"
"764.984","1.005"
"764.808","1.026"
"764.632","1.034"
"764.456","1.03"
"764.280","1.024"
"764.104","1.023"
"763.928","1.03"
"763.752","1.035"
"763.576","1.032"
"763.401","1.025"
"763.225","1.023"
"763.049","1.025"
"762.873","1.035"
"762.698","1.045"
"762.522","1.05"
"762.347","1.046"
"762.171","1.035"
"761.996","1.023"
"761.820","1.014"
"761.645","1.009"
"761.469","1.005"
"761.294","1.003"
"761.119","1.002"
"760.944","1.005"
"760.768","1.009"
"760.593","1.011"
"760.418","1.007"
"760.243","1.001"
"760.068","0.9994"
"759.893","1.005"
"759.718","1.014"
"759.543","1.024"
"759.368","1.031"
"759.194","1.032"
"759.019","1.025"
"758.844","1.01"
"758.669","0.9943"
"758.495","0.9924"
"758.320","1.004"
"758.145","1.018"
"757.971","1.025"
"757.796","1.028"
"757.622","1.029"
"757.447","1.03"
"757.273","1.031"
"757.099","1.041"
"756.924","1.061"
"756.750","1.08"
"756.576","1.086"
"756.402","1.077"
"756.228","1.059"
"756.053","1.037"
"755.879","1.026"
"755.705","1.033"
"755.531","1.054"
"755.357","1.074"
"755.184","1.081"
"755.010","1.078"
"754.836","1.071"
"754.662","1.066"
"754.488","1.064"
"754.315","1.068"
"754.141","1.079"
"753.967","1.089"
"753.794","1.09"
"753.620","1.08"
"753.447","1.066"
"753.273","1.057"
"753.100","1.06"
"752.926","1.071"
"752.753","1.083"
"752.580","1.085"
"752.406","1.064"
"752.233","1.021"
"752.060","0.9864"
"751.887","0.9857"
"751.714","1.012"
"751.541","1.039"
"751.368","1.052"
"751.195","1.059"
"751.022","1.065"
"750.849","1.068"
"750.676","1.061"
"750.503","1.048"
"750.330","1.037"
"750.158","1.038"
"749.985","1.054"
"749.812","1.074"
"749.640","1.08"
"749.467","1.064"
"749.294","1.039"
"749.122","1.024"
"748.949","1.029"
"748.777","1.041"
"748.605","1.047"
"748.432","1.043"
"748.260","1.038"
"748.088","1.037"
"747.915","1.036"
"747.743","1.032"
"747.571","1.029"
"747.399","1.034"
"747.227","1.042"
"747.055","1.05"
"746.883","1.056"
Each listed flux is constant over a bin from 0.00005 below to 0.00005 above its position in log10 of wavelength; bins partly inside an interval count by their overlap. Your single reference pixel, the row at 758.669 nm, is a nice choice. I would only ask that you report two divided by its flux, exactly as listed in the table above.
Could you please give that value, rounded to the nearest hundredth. 2.01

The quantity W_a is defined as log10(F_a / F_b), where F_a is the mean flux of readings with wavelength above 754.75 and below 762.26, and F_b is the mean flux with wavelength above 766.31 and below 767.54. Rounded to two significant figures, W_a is 0.029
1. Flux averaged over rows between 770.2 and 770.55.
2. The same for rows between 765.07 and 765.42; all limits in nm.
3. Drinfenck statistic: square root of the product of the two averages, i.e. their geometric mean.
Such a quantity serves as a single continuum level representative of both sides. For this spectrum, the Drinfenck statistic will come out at 0.97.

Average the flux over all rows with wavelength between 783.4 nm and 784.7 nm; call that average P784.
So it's 0.99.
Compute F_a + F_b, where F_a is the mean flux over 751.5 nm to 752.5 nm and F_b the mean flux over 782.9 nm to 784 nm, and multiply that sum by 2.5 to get 4.90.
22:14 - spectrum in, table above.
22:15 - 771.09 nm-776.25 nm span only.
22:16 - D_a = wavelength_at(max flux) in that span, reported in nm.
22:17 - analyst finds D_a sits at 773.486 nm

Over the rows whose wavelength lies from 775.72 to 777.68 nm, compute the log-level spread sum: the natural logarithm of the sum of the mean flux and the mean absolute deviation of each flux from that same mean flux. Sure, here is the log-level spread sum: -0.01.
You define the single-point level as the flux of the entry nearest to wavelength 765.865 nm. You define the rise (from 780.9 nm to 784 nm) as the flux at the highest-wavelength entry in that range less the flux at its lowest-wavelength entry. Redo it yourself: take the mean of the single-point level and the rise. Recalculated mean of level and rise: 0.515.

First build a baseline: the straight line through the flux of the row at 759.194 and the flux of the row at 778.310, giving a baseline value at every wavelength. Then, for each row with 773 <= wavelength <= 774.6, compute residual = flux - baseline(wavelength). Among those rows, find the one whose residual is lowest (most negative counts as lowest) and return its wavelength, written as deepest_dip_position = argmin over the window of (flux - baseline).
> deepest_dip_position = 774.377 nm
